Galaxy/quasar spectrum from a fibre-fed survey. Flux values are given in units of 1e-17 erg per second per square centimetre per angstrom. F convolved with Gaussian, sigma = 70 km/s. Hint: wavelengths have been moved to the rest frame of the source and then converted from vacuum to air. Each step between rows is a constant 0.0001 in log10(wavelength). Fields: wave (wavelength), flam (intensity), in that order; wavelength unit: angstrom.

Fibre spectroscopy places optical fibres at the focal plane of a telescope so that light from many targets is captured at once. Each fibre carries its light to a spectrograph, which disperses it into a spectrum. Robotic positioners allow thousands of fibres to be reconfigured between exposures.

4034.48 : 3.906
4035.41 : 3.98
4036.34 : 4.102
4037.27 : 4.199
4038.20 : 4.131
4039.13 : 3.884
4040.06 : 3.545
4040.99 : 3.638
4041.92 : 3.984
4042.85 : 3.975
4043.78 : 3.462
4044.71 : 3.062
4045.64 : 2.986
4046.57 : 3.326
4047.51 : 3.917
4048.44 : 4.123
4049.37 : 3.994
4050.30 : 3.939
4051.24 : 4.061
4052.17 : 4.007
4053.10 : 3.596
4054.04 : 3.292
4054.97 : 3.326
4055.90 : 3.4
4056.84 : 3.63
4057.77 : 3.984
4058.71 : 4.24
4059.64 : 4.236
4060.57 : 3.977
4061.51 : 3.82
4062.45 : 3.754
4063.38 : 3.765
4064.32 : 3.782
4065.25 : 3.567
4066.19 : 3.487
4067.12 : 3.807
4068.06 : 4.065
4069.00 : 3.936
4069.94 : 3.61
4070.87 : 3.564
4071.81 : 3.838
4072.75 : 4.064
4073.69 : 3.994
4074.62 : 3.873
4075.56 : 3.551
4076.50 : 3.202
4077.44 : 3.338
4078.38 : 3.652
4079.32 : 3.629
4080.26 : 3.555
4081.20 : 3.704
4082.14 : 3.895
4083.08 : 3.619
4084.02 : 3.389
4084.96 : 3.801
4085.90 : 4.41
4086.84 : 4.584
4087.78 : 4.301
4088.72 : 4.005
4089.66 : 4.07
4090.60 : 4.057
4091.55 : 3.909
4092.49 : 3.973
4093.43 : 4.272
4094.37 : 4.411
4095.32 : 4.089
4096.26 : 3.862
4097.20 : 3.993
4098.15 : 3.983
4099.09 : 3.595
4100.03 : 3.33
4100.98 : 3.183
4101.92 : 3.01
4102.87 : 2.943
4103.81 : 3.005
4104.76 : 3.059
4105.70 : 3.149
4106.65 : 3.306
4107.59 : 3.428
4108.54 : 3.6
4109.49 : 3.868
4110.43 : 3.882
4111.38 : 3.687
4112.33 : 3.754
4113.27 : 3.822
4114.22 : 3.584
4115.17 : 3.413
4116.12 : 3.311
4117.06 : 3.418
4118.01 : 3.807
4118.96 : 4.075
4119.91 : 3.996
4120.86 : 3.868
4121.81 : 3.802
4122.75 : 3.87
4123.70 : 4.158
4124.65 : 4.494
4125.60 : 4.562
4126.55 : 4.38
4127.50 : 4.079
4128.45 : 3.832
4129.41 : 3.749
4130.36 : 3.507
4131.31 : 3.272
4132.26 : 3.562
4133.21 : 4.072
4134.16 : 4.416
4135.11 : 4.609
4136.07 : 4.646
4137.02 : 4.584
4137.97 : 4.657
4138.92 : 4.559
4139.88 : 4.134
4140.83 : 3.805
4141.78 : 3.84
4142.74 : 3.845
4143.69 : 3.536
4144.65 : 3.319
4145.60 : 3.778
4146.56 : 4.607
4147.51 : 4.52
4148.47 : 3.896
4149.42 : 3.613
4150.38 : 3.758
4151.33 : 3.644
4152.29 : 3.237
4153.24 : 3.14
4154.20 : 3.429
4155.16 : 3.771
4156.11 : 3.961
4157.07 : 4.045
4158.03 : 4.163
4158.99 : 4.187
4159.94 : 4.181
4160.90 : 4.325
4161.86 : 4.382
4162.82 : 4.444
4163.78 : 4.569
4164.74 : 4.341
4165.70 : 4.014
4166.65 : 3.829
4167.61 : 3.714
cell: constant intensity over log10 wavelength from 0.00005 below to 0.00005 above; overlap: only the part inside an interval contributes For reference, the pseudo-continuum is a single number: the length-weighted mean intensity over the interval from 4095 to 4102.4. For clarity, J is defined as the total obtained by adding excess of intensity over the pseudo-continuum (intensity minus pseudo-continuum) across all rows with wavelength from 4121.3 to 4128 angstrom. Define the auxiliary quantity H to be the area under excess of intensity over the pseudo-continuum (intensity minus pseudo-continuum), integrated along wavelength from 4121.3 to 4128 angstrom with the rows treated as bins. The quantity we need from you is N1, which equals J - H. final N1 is 0.19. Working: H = 3.8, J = 4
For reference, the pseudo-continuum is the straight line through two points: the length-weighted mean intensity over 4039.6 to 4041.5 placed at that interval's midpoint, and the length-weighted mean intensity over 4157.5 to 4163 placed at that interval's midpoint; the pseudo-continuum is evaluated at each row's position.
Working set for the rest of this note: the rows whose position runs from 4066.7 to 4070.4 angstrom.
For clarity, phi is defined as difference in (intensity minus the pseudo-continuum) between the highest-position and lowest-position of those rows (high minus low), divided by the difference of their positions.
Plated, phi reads -0.1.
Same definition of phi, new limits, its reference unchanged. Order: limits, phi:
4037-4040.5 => -0.2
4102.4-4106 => 0.1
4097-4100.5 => -0.2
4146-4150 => -0.4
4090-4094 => 0.1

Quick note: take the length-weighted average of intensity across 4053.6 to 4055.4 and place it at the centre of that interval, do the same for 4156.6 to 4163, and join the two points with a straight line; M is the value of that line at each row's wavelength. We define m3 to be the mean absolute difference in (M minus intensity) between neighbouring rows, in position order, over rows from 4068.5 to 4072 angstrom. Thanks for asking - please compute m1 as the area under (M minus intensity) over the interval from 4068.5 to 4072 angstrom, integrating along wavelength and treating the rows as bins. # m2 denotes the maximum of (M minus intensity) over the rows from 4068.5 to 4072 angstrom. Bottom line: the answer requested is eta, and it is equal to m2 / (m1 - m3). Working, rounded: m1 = -1.0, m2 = -0.11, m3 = 0.22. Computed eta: 0.1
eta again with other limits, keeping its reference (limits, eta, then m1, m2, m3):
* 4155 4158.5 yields 0.7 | 0.7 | 0.42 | 0.12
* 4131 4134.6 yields 4.3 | 0.5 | 0.71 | 0.37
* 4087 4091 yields 0.2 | -2.1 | -0.39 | 0.13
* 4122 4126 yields 0.0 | -1.2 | 0.04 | 0.22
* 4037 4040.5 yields 0.1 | -2.6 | -0.36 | 0.23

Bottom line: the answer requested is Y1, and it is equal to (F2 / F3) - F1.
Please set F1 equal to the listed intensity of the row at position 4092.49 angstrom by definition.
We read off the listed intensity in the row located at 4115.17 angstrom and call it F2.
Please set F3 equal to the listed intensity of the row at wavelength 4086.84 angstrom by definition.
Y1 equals -3.23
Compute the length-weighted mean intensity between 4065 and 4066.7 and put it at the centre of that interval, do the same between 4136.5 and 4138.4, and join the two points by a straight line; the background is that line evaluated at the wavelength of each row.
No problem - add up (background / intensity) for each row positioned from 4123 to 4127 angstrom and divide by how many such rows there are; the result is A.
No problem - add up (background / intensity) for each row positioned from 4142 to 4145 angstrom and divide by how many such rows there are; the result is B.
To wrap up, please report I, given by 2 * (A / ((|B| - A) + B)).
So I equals 1.2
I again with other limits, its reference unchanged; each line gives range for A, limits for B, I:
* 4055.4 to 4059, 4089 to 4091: 1.8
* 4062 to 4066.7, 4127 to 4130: 1.4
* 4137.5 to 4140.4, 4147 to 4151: 1.5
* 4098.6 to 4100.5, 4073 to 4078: 2.6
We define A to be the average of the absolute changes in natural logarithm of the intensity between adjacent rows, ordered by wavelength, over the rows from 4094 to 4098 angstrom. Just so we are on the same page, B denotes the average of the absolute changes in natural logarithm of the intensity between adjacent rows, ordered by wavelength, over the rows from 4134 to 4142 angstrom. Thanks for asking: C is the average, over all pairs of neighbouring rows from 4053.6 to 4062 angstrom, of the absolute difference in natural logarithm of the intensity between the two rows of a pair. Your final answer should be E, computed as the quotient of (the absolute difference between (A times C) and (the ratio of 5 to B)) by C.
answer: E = 3075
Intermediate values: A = 0.055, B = 0.04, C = 0.045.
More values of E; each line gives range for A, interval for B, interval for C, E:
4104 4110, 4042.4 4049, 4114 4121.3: 1018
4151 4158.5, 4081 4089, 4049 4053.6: 1539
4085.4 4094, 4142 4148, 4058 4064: 2029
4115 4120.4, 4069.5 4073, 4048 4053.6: 2632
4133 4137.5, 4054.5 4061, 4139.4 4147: 1204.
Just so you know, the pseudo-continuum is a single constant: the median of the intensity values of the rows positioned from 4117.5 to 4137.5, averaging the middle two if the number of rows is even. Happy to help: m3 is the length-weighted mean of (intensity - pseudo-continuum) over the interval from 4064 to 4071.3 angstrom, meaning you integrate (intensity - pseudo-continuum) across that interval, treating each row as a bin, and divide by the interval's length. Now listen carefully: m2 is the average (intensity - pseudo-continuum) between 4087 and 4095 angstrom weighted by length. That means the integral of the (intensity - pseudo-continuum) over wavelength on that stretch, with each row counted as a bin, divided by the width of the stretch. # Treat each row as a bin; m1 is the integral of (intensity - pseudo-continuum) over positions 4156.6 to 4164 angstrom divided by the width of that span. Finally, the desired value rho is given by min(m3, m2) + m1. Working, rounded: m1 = 0.2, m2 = 0.07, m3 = -0.35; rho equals -0.14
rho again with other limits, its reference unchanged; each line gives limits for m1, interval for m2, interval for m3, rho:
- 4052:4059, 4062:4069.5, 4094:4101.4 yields -0.72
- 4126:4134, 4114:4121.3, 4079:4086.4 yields -0.62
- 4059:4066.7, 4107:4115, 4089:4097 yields -0.65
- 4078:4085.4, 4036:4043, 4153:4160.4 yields -0.61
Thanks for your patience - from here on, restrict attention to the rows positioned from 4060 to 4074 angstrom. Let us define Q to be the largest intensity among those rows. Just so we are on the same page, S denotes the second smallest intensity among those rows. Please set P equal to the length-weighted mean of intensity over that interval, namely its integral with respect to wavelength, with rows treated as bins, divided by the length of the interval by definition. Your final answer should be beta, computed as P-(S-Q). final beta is 4.3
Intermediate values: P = 3.80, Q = 4.065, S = 3.564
